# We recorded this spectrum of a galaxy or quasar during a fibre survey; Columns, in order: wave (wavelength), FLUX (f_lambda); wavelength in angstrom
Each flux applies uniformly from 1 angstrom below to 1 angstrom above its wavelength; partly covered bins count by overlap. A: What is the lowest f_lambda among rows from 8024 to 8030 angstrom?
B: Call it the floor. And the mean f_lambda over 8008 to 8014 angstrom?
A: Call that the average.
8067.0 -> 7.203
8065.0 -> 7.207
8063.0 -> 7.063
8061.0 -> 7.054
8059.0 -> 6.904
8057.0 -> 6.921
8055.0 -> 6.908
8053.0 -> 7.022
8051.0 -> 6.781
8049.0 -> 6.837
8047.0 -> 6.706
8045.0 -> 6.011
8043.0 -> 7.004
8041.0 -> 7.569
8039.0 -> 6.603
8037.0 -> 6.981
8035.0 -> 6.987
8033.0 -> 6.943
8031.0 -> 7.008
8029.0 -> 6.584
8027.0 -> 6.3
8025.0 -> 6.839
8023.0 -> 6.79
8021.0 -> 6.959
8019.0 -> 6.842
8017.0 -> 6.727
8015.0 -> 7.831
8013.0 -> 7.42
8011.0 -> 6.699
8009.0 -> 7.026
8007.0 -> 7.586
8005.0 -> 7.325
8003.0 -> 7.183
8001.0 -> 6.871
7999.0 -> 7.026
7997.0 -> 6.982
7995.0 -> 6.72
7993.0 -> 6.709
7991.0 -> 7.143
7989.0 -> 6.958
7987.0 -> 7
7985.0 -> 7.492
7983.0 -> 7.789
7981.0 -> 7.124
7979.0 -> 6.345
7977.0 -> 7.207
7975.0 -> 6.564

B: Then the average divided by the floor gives 1.12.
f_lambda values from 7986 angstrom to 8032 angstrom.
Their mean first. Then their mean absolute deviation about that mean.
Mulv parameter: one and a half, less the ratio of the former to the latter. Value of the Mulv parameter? -28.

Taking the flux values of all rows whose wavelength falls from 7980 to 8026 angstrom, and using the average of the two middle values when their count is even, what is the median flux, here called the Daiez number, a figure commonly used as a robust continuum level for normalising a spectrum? 7.00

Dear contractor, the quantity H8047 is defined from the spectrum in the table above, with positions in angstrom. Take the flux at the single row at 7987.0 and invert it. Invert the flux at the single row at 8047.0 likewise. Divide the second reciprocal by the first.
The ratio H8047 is 1.04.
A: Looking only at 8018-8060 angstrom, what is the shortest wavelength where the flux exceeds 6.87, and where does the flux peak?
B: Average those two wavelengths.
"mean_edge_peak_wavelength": 8031 angstrom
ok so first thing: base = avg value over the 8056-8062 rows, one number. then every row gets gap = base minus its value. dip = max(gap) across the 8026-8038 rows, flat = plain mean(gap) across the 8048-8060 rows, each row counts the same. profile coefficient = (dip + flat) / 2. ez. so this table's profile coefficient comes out 0.36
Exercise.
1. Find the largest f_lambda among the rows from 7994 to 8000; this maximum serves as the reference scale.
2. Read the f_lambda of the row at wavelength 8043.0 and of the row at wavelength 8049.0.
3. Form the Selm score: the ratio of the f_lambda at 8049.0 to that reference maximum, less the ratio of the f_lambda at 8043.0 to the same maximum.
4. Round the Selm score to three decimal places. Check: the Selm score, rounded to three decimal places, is -0.024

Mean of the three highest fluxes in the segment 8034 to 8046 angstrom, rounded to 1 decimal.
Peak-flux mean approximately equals 7.2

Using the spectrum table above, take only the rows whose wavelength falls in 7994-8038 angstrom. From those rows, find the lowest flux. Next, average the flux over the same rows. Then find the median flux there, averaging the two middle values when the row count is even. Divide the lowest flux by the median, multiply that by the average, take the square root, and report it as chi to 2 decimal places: 2.51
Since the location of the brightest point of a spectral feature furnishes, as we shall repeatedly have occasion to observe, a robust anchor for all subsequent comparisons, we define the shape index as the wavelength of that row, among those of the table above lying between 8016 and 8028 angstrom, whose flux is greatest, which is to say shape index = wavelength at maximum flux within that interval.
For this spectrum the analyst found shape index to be 8021.0 angstrom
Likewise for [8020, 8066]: 8041.0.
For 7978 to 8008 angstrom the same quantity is 7983.0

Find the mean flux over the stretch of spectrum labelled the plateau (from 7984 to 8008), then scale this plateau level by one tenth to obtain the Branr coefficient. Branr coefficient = 0.708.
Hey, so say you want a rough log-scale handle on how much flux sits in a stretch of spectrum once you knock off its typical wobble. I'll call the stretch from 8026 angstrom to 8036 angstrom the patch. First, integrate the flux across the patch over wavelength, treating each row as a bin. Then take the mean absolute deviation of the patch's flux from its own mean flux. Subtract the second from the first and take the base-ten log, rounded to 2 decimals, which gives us 1.83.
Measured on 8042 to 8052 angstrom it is 1.82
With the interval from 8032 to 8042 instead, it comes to 1.84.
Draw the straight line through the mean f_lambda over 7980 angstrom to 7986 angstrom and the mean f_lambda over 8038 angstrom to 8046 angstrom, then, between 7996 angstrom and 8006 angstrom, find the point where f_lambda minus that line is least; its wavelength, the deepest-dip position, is 8001.0 angstrom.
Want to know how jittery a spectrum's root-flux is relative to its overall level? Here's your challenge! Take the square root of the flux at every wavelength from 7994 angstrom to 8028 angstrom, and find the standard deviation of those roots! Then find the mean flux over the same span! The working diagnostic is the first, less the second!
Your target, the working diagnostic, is -6.94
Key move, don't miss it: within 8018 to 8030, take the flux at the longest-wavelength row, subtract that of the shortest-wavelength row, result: -0.26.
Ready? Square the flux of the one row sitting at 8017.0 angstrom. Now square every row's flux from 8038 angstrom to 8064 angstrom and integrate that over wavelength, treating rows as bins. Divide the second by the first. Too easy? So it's 27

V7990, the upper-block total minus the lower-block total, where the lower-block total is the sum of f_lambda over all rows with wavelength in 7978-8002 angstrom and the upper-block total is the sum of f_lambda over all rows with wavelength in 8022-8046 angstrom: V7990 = -2.5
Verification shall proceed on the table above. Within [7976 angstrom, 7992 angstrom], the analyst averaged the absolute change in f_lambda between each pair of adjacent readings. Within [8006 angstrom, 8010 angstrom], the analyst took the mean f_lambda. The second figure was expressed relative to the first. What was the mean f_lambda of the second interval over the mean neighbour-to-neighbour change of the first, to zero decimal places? 15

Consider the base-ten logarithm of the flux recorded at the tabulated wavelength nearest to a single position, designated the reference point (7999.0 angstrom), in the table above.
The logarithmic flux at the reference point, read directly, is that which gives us 0.847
